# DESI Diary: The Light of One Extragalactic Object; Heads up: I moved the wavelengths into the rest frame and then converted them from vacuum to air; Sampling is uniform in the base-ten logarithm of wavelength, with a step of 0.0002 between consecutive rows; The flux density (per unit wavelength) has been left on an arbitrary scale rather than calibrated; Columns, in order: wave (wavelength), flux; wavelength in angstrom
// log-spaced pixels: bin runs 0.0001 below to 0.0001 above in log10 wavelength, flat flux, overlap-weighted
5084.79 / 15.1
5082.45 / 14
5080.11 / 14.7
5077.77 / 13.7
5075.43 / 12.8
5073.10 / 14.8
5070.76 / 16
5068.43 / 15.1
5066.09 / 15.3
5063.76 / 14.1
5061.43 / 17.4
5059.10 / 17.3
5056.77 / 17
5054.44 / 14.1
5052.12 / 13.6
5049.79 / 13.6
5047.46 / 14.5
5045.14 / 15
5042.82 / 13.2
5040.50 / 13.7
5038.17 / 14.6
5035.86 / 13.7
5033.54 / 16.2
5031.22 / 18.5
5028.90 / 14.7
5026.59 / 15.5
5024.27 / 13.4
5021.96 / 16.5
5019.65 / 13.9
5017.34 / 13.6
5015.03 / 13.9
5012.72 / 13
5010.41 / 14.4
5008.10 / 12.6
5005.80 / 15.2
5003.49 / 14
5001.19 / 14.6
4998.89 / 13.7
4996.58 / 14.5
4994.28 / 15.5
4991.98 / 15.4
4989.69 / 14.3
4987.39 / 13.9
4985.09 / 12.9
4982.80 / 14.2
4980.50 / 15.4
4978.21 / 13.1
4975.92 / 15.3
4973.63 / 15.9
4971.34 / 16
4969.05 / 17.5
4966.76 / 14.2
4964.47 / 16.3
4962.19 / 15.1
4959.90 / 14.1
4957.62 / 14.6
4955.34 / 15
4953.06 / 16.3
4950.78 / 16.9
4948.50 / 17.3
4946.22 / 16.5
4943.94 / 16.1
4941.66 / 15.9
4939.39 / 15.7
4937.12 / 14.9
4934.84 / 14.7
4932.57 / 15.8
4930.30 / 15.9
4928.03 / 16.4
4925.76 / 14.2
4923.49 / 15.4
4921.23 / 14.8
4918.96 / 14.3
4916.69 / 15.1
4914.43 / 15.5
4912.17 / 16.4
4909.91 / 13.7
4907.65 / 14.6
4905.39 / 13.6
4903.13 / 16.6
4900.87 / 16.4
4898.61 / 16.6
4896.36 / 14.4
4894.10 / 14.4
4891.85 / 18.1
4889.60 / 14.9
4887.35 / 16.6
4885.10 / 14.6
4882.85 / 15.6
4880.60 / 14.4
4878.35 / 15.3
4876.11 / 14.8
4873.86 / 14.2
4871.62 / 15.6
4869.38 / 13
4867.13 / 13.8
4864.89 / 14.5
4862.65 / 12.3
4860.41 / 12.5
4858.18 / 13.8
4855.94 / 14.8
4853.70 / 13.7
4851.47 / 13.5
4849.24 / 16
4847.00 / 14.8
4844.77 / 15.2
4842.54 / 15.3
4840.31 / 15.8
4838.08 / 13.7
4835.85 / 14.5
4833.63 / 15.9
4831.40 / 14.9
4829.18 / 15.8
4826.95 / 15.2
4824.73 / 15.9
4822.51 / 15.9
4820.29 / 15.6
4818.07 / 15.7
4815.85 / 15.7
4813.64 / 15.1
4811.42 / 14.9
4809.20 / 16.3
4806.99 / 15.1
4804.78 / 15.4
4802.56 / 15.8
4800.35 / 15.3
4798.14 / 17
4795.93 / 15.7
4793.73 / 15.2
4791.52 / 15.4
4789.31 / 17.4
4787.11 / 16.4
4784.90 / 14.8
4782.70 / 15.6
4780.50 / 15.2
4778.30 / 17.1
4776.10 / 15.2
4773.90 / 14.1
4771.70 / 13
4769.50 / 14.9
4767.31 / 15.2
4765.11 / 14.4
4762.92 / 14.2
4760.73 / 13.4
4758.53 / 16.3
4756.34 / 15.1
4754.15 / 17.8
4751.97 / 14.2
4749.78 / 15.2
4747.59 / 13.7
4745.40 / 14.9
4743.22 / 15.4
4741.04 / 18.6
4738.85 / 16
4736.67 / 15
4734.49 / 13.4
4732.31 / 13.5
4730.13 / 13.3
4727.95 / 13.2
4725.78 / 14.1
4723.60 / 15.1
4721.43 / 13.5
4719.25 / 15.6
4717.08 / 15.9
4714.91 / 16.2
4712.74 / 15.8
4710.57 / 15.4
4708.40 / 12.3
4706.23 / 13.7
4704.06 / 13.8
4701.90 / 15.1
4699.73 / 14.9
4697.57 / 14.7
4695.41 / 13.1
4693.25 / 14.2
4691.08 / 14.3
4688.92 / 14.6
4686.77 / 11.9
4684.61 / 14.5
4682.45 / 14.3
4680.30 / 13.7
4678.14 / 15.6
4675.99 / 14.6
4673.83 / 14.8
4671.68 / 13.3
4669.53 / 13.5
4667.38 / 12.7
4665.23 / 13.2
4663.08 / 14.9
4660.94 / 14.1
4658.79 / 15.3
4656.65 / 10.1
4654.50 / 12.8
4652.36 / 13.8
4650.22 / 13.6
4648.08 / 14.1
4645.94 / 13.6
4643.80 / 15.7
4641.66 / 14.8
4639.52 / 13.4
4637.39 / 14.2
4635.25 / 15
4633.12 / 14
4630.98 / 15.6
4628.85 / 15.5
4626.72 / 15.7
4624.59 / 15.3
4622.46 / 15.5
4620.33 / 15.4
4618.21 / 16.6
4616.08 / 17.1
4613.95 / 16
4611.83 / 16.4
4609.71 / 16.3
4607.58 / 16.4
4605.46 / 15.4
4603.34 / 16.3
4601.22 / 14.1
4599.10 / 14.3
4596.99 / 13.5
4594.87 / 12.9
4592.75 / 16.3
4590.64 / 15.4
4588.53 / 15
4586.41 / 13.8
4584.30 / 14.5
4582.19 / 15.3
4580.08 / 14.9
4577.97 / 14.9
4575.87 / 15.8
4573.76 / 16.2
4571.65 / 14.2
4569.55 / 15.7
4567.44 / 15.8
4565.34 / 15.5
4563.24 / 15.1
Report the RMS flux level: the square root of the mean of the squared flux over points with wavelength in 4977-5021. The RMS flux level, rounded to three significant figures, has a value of 14.1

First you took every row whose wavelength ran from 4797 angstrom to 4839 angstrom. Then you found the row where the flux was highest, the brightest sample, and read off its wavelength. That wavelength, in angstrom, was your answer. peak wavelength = 4798.14 angstrom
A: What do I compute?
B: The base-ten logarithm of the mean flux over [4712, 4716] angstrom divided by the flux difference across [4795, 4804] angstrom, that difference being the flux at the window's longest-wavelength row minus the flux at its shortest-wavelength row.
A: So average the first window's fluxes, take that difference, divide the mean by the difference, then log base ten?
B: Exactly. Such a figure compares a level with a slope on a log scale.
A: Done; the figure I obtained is 2.20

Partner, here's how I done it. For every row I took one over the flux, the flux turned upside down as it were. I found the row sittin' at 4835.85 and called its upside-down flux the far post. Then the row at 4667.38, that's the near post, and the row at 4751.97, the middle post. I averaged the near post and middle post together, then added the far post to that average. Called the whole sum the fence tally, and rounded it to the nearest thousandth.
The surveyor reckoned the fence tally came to 0.144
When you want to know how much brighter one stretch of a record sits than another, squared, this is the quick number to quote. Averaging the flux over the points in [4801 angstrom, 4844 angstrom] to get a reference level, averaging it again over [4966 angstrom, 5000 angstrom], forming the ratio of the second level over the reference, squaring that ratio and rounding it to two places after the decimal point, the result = 0.92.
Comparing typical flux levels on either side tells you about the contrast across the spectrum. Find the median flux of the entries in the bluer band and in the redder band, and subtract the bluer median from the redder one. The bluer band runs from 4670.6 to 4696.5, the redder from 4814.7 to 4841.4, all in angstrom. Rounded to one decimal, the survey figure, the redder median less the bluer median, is 1.4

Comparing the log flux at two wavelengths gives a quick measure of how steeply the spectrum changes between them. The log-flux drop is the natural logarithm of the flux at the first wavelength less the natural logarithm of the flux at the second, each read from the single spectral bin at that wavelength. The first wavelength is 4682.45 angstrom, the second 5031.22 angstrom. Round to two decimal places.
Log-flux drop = -0.26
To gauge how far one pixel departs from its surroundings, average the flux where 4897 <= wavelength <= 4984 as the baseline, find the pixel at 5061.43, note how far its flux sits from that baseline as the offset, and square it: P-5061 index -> 3.9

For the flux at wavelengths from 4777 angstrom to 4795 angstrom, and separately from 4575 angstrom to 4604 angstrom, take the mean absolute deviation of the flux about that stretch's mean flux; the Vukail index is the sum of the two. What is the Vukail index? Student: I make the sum 1.61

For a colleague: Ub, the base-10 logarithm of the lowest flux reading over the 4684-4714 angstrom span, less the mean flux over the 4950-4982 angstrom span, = -14.3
